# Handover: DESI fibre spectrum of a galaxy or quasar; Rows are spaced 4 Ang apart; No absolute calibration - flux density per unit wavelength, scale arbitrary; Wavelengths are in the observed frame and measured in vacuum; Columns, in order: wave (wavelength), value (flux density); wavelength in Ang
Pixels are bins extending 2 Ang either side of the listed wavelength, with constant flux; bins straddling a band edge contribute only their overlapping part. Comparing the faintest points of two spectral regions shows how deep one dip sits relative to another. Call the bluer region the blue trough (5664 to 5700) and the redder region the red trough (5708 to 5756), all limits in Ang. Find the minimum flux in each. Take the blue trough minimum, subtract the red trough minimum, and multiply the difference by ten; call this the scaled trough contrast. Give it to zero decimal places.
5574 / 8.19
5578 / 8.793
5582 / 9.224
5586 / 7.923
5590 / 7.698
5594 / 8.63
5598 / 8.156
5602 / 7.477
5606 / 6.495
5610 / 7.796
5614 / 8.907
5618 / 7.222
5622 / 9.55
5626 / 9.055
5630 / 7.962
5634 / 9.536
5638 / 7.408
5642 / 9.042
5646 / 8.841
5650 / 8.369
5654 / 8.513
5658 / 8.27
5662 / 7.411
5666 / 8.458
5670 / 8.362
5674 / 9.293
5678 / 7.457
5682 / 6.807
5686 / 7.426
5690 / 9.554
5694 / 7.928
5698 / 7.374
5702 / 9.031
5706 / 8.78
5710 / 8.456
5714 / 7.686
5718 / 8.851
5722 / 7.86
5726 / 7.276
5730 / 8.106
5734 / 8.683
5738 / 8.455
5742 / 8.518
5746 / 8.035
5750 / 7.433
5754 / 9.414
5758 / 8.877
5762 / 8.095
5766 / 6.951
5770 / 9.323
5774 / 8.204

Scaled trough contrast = -5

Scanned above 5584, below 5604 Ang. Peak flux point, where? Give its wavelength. 5594 Ang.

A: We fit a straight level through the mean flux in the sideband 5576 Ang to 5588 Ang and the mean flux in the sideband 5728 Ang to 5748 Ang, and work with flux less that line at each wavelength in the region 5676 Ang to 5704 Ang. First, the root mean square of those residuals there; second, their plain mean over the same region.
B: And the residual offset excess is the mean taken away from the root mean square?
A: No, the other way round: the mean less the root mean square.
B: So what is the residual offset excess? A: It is -1.6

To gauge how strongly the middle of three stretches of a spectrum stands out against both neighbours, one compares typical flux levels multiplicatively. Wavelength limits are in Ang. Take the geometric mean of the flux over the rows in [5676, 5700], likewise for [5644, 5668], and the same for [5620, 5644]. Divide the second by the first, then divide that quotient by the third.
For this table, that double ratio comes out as 0.123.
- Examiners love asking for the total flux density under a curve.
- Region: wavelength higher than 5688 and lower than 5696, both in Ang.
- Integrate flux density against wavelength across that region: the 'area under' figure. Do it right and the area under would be 70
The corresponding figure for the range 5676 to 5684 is 57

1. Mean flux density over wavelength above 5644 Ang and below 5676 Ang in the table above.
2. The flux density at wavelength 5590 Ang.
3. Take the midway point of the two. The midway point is 8.07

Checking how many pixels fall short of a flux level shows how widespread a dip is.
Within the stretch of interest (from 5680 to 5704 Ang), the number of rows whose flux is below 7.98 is 4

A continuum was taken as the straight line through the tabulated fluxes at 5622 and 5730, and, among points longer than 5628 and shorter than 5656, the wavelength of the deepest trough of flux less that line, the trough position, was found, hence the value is 5638 Ang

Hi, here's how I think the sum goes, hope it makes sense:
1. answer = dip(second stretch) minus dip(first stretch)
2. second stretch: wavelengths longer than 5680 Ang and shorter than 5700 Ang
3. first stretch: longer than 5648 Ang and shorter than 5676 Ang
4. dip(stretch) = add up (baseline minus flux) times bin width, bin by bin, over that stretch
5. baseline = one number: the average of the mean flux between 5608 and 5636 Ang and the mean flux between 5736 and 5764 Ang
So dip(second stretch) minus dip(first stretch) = 10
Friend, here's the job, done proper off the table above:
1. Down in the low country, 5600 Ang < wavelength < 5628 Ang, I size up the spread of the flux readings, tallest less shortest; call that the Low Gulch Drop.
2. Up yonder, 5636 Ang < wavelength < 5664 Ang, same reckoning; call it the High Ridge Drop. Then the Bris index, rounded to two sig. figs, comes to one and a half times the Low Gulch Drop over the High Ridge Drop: 2.8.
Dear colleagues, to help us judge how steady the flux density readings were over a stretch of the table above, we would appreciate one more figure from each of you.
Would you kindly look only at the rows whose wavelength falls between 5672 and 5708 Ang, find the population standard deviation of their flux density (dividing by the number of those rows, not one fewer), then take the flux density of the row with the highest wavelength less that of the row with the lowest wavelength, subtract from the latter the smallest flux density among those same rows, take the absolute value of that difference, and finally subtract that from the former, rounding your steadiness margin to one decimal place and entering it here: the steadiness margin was -6.4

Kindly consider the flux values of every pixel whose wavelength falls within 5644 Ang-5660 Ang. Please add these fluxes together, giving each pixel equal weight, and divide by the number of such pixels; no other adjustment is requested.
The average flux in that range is 8.5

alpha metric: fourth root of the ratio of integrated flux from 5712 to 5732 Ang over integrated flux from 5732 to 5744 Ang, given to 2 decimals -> 1.12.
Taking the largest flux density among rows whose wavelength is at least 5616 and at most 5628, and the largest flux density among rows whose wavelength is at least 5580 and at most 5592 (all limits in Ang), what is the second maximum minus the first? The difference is -0.33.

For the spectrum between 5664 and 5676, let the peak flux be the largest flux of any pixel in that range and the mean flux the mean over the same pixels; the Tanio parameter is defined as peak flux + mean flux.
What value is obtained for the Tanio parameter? 18.0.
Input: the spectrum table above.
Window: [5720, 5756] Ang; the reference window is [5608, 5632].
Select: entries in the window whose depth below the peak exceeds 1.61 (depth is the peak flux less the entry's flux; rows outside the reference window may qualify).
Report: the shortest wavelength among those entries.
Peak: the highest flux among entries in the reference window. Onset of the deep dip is 5722 Ang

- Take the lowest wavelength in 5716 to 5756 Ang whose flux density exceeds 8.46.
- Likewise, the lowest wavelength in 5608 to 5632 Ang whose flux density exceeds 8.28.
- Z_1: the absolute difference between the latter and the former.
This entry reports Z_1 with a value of 104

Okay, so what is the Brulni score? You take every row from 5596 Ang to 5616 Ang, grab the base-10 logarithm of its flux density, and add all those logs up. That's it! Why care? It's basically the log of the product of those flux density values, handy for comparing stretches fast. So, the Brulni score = 4.4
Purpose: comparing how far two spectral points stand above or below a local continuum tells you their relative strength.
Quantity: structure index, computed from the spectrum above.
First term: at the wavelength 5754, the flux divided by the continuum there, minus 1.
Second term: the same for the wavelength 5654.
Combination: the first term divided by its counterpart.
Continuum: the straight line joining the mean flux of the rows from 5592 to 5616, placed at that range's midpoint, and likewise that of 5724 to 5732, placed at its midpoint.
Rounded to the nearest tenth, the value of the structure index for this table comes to 2.6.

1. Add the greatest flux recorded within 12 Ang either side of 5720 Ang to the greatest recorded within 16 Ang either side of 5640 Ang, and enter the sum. 18.4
